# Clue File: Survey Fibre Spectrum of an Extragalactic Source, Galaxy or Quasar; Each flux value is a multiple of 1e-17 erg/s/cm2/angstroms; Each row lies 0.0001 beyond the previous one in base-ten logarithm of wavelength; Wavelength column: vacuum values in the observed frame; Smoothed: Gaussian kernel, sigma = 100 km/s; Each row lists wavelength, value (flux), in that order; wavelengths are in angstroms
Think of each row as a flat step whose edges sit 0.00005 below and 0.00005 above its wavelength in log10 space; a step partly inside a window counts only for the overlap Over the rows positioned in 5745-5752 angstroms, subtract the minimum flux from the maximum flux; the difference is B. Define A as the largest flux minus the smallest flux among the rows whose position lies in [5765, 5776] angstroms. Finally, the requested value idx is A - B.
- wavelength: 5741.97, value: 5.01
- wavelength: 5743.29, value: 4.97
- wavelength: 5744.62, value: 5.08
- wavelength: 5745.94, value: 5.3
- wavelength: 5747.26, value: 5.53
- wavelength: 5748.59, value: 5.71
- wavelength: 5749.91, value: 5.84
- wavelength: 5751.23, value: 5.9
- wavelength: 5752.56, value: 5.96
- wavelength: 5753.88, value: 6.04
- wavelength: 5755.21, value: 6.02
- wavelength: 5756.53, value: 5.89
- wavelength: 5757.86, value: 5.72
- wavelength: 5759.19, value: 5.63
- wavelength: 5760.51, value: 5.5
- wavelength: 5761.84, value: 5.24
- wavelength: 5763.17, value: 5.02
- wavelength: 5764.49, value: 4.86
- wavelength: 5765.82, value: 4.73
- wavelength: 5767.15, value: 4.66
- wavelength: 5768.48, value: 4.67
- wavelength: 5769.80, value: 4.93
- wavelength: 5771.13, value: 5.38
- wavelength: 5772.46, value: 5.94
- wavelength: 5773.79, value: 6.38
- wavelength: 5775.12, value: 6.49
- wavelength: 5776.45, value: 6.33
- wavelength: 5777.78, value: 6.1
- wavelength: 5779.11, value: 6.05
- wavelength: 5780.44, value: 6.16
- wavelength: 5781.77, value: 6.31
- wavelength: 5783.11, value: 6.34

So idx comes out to 1.2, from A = 1.83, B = 0.60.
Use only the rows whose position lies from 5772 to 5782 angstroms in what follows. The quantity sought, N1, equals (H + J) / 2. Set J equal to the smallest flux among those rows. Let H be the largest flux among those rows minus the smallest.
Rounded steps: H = 0.55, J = 5.94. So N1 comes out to 3.2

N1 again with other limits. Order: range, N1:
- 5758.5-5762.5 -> 2.8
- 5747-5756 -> 3.0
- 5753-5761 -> 3.0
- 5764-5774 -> 3.2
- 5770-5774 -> 3.2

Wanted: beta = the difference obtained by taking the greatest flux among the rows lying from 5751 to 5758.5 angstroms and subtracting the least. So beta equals 0.32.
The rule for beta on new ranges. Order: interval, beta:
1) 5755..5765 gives 1.16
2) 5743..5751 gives 0.87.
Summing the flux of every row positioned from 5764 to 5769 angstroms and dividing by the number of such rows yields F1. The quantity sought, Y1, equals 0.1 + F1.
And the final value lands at 4.8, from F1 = 4.7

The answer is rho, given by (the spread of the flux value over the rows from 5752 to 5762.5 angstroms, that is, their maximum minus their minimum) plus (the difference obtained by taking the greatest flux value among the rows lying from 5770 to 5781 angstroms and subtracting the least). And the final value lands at 1.9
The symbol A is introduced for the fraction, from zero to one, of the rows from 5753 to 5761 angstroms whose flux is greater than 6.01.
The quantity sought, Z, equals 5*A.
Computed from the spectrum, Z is 2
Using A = 0.3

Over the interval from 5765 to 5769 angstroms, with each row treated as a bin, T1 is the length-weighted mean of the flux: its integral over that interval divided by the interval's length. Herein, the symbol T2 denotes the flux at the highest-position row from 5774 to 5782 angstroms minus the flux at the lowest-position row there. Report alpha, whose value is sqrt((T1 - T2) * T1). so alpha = 4.8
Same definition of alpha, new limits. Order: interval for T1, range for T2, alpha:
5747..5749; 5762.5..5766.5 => 5.8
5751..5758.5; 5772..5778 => 5.8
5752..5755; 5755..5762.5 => 6.4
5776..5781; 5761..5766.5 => 6.4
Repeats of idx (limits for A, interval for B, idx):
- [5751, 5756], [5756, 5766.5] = -1.0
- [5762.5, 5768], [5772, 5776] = -0.2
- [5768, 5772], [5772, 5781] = 0.2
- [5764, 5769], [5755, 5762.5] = -0.6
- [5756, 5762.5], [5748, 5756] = 0.3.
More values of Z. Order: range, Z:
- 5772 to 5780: 4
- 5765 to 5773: 0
